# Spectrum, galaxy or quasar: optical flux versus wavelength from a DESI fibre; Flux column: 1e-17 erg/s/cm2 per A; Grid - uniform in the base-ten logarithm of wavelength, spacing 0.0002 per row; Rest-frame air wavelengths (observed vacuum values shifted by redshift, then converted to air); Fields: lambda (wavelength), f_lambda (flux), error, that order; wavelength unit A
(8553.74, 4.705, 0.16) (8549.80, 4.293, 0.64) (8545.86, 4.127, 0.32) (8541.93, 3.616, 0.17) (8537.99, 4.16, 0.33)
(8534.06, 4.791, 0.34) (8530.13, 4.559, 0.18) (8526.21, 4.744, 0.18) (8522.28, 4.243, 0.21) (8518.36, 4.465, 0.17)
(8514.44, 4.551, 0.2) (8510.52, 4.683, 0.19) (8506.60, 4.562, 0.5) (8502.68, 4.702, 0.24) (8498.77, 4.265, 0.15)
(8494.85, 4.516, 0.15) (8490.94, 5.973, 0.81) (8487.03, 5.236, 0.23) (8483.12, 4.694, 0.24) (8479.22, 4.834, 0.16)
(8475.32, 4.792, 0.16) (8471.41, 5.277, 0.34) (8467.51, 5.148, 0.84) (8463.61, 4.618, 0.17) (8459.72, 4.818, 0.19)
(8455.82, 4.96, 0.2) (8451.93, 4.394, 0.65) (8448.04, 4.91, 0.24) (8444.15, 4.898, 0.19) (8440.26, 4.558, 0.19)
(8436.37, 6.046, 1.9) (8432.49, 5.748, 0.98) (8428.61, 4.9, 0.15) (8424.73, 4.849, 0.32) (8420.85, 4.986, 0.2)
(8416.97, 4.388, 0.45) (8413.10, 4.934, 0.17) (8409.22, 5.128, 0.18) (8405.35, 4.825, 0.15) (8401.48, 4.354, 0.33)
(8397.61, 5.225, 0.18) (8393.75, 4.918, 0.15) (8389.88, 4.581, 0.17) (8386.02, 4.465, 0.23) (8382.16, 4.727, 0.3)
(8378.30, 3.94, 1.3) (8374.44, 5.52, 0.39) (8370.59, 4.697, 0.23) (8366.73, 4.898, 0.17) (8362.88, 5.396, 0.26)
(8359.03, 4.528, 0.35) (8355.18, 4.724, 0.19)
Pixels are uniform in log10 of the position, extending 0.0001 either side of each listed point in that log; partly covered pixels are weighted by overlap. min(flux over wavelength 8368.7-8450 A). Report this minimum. 3.94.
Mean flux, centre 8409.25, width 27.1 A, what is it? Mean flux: 4.8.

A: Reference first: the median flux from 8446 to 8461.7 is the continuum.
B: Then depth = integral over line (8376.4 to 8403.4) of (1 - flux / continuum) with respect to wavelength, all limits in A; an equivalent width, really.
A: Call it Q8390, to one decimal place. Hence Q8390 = 1.5 A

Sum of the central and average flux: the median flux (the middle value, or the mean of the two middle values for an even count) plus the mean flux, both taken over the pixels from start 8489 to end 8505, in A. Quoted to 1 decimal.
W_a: 9.5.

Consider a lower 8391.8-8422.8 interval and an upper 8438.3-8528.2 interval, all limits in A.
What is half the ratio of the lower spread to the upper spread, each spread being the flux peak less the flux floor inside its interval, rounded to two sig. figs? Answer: 0.25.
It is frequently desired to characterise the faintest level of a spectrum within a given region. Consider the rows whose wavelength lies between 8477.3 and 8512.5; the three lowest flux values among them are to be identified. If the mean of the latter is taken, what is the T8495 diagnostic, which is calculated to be 4.45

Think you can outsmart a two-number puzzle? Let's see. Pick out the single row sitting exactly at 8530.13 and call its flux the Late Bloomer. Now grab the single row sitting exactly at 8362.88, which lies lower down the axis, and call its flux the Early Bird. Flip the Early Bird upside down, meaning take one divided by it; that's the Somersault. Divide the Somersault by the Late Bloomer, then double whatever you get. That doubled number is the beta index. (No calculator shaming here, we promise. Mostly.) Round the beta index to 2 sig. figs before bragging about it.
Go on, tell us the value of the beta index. 0.081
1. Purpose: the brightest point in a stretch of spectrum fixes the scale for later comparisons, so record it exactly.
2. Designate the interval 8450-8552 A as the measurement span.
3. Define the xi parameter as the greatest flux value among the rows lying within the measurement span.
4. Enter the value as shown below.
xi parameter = 5.973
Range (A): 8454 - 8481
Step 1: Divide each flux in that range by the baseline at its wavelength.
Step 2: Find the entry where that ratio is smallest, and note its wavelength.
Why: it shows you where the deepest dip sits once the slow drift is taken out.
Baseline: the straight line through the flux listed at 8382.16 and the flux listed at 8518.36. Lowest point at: 8463.61 A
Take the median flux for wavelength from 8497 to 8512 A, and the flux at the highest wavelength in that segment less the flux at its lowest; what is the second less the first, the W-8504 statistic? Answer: -4.2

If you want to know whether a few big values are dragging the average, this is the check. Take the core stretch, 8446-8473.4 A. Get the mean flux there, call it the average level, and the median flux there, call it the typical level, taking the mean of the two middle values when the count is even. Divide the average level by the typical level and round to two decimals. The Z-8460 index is 0.99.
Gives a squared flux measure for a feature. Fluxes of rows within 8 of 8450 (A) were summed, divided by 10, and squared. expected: 3.7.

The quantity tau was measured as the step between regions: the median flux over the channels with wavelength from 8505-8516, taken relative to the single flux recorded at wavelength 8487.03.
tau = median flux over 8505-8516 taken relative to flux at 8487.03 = -0.7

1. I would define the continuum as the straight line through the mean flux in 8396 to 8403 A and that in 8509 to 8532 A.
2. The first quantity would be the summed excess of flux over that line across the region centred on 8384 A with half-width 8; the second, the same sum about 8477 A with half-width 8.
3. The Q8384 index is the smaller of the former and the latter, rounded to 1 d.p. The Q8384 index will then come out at -1.6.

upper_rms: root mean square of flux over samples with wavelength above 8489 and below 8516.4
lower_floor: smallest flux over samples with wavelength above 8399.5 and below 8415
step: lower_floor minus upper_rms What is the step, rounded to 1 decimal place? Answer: -0.4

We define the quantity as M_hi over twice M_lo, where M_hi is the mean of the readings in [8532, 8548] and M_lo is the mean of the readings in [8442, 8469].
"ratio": 0.43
